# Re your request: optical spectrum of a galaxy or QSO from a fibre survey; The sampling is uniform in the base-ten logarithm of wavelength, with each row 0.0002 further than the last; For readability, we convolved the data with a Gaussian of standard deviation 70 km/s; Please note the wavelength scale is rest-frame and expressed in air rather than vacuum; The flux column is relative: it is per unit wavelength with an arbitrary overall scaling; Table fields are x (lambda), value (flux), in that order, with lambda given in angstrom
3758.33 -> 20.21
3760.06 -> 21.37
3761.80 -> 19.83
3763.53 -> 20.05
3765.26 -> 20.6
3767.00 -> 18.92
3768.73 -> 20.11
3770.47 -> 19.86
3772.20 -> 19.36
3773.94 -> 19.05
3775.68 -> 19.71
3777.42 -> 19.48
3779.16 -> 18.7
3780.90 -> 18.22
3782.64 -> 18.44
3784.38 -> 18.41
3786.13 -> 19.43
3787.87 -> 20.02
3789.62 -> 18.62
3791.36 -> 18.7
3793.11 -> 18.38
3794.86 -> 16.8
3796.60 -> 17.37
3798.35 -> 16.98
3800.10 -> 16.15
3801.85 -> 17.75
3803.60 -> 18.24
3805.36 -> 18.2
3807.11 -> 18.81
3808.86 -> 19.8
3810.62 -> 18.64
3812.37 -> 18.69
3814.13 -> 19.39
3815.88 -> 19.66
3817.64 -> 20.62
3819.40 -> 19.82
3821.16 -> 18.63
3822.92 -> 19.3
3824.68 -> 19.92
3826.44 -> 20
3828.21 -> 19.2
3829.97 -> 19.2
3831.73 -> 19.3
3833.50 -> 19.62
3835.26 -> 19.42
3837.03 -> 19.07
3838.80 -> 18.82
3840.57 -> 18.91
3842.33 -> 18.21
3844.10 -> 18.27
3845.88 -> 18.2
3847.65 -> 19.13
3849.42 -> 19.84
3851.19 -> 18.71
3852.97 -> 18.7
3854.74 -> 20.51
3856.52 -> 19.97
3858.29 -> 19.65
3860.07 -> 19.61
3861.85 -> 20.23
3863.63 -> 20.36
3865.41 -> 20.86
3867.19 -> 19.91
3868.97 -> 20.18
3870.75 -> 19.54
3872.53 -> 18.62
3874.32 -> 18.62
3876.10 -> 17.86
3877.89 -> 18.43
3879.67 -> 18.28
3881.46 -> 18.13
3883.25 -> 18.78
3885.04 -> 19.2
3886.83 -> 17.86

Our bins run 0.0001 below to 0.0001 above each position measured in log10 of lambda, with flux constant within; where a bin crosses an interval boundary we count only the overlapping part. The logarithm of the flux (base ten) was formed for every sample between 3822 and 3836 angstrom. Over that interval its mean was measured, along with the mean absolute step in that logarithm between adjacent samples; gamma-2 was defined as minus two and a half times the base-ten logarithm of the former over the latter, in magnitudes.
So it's -5.7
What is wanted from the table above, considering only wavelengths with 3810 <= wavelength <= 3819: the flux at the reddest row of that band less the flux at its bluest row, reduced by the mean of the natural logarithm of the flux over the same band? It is -1.0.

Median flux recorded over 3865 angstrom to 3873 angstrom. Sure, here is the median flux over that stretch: 19.9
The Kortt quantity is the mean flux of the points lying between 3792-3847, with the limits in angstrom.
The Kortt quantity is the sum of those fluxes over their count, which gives 18.8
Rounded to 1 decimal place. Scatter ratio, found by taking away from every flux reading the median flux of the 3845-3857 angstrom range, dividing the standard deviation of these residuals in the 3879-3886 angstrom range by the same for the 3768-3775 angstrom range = 1.0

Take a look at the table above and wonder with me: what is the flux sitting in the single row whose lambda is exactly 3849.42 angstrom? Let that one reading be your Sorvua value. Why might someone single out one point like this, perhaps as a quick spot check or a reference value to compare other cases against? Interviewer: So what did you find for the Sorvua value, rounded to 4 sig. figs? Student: 19.84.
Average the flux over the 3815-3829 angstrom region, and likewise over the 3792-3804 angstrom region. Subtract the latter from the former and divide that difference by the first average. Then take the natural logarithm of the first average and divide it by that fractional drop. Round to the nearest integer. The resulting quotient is 26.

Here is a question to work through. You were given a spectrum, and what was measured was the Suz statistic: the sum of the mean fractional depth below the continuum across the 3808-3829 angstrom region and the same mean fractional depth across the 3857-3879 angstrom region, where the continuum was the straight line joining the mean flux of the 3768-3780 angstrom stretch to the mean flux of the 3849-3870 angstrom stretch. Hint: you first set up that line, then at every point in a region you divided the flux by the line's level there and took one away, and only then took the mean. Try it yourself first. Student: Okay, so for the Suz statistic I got -0.03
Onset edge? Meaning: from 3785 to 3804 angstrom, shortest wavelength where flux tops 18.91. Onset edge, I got 3786.13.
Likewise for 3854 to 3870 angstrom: 3854.74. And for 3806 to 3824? 3808.86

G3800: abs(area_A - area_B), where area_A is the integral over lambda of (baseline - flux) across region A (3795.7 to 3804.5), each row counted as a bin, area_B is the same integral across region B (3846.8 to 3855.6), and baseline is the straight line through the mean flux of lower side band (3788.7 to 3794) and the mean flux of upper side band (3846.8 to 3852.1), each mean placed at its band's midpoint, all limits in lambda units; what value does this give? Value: 13.1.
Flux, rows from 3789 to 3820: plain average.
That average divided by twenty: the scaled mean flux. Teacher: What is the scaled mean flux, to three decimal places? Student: 0.924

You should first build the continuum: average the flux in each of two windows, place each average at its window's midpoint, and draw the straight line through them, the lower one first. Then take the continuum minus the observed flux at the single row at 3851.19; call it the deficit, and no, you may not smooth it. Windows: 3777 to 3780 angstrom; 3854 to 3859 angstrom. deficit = 1.3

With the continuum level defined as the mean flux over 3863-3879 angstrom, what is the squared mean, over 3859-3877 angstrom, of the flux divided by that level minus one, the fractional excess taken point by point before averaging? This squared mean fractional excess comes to 0.0001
